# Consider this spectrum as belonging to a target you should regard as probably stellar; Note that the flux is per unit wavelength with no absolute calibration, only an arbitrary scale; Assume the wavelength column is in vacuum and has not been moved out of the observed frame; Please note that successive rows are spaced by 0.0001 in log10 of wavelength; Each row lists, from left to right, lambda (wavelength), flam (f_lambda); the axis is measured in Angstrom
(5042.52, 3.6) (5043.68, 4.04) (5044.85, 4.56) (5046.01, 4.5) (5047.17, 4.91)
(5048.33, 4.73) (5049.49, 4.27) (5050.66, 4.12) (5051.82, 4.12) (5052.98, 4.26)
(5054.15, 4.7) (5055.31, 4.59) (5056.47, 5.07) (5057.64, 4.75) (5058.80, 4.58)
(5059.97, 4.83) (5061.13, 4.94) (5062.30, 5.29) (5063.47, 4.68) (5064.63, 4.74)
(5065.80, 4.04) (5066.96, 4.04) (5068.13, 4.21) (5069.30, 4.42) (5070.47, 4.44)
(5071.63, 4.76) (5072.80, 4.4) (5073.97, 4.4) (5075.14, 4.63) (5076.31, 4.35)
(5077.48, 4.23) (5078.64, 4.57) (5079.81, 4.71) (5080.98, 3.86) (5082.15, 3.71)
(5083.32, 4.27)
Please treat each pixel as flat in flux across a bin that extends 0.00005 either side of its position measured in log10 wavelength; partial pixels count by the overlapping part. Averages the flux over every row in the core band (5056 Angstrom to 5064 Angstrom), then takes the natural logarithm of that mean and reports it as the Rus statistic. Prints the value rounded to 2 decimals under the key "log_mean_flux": 1.58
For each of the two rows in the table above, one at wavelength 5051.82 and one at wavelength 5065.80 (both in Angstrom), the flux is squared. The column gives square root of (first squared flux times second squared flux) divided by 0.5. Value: 33.3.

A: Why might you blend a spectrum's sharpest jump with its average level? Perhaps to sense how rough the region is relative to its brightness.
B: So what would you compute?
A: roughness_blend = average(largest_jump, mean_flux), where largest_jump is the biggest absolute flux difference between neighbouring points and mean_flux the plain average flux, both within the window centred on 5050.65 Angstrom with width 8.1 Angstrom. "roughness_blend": 2.45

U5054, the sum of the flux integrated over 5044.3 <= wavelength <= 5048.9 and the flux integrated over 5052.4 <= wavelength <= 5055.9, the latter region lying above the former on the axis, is 37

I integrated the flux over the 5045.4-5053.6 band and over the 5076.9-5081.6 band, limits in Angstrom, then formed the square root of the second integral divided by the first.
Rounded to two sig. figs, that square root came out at 0.75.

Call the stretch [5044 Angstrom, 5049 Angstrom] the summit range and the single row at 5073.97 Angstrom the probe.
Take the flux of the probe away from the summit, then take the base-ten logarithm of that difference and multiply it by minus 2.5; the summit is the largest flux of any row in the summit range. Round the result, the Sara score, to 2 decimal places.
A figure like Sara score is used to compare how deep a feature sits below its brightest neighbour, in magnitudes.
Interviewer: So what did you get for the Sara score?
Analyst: 0.73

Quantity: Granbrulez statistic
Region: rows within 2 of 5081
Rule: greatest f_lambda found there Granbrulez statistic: 4.71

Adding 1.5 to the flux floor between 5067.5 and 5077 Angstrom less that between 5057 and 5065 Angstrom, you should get 1.1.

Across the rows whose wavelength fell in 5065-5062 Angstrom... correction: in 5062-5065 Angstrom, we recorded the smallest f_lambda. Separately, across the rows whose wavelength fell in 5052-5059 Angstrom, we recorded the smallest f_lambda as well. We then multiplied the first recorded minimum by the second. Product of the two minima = 19.9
